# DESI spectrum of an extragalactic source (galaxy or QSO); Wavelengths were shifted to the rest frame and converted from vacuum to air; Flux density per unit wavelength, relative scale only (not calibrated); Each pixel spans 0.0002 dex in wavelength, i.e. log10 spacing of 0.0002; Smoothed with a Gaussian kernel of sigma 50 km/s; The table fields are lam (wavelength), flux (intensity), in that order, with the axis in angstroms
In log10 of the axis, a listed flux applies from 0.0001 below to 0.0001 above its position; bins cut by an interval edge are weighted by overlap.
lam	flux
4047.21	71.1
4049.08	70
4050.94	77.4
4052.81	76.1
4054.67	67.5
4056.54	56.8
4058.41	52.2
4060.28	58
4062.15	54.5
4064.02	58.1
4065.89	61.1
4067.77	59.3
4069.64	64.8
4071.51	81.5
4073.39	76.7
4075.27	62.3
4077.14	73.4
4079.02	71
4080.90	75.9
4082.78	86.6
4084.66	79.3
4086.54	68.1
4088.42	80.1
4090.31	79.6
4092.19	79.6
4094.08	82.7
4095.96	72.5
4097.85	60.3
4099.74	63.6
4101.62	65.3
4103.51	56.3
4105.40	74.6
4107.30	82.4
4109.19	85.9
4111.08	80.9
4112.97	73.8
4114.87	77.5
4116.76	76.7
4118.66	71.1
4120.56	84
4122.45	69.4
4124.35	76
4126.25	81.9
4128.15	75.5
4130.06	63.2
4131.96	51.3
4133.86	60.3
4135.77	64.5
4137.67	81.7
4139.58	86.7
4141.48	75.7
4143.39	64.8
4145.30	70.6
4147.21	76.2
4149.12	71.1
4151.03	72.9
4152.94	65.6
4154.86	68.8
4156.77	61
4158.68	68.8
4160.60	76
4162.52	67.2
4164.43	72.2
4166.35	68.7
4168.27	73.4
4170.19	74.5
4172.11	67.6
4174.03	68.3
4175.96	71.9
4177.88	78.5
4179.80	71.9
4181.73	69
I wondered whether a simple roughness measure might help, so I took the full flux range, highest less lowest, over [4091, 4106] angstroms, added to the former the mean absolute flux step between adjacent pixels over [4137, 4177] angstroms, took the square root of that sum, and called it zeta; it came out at 5.66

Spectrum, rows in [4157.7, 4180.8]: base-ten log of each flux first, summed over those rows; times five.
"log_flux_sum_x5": 111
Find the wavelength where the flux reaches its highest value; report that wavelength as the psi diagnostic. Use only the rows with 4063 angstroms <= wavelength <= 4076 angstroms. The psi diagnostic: 4071.51 angstroms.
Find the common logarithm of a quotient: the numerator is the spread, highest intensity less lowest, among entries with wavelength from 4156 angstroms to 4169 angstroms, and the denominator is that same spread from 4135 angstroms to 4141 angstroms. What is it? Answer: -0.17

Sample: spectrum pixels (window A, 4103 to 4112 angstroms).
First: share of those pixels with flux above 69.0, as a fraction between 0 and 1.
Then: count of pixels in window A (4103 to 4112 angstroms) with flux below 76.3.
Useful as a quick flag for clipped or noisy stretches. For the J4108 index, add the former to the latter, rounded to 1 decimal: 2.8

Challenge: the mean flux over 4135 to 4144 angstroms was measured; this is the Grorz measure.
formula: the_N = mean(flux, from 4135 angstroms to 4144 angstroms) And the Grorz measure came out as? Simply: 75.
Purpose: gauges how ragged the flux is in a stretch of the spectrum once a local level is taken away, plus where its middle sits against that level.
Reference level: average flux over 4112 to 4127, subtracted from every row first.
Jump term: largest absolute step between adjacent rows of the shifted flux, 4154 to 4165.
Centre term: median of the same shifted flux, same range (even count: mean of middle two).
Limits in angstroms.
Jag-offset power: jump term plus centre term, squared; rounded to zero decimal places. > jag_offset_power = 2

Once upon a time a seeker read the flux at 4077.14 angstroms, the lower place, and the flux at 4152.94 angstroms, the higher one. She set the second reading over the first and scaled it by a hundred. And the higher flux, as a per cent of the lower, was 89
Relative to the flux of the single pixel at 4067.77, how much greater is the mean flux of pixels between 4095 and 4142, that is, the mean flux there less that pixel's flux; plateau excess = 13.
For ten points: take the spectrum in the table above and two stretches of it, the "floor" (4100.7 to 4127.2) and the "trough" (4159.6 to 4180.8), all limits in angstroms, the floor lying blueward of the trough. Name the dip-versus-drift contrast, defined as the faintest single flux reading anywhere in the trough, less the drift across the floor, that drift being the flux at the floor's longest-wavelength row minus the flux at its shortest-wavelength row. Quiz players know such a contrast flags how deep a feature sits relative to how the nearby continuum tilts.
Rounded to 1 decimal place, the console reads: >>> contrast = 50.6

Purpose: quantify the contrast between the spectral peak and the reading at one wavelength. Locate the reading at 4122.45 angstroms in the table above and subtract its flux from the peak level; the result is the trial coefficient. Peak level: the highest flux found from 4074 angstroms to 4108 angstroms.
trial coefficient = 17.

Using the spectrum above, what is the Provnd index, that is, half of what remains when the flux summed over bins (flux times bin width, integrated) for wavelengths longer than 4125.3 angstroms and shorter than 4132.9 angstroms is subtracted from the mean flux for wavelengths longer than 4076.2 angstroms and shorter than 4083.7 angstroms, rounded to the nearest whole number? -220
